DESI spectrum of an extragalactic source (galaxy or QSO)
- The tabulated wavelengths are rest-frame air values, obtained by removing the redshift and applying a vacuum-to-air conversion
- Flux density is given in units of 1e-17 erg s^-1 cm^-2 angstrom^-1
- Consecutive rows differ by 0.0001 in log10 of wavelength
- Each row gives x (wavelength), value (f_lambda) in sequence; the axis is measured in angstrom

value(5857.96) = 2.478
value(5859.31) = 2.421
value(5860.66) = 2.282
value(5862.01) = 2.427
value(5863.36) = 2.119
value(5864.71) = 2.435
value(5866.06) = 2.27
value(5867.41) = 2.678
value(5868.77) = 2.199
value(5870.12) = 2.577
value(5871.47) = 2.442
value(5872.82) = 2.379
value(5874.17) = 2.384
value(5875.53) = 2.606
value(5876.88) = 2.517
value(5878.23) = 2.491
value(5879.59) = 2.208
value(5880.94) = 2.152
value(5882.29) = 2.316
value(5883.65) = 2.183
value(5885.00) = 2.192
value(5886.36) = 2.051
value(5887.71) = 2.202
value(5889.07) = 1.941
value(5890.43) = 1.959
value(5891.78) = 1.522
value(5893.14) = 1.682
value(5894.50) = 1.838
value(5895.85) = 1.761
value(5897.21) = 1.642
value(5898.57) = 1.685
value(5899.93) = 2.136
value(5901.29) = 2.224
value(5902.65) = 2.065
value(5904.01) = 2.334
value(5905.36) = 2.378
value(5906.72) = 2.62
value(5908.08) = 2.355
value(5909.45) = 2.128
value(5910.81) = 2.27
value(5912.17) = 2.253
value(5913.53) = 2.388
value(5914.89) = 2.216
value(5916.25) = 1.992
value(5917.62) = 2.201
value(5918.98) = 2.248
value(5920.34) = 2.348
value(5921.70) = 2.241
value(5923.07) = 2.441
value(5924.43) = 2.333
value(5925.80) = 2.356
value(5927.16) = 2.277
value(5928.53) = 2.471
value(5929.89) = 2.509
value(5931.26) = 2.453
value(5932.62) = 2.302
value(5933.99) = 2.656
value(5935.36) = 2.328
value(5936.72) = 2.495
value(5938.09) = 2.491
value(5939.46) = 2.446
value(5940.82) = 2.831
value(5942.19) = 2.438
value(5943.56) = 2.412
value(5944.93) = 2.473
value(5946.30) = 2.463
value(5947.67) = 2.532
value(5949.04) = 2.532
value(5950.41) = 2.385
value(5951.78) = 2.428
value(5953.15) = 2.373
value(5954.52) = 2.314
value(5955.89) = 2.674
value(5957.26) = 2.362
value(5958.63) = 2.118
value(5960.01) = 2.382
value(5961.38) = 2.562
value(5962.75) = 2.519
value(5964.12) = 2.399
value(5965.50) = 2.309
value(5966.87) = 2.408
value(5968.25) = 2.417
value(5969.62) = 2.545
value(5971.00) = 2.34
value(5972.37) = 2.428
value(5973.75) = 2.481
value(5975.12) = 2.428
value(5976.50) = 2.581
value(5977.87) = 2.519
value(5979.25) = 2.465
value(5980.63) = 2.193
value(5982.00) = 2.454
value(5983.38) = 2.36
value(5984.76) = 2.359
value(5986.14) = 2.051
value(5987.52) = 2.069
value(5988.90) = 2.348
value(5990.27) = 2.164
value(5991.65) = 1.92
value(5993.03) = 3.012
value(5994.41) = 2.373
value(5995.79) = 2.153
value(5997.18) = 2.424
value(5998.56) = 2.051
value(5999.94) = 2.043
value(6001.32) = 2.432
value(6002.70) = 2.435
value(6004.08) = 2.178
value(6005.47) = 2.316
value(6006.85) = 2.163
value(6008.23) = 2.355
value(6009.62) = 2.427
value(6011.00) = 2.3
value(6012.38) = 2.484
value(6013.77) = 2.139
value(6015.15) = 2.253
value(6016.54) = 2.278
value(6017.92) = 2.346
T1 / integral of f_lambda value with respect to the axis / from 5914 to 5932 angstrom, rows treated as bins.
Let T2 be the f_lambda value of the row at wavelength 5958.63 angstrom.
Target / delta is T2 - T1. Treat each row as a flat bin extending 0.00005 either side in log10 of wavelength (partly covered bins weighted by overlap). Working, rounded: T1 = 41.7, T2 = 2.118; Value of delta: -39.6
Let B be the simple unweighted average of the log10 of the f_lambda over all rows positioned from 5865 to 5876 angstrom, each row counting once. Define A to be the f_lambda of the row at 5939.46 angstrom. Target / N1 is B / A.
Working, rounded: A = 2.446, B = 0.39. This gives 0.158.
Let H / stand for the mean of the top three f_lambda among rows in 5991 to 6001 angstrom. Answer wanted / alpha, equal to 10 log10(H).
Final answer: 4.15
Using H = 2.60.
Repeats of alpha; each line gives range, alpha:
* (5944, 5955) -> 4.00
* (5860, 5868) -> 4.00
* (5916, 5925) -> 3.75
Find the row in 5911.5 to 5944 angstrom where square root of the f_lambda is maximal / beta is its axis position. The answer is 5940.82 angstrom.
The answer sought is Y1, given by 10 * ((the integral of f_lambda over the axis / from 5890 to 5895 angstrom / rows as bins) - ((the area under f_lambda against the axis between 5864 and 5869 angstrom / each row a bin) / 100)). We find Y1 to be 86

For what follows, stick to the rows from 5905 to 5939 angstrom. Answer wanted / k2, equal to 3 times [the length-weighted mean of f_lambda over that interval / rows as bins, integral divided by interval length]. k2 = 7.0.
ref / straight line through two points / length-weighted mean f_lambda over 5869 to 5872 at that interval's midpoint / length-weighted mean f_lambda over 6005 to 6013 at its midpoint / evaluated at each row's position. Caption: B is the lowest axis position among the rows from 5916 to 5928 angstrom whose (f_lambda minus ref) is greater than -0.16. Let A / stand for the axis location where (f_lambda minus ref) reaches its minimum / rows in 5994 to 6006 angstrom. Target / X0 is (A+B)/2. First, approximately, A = 5999.94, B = 5920.34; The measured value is 5960.1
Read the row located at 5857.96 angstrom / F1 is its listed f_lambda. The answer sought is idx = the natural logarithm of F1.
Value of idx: 0.91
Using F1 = 2.478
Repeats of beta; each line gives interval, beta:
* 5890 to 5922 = 5906.72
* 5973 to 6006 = 5993.03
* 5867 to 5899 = 5867.41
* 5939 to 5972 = 5940.82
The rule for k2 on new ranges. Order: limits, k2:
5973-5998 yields 7.1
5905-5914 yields 7.0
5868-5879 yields 7.3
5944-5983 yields 7.3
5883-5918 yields 6.3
